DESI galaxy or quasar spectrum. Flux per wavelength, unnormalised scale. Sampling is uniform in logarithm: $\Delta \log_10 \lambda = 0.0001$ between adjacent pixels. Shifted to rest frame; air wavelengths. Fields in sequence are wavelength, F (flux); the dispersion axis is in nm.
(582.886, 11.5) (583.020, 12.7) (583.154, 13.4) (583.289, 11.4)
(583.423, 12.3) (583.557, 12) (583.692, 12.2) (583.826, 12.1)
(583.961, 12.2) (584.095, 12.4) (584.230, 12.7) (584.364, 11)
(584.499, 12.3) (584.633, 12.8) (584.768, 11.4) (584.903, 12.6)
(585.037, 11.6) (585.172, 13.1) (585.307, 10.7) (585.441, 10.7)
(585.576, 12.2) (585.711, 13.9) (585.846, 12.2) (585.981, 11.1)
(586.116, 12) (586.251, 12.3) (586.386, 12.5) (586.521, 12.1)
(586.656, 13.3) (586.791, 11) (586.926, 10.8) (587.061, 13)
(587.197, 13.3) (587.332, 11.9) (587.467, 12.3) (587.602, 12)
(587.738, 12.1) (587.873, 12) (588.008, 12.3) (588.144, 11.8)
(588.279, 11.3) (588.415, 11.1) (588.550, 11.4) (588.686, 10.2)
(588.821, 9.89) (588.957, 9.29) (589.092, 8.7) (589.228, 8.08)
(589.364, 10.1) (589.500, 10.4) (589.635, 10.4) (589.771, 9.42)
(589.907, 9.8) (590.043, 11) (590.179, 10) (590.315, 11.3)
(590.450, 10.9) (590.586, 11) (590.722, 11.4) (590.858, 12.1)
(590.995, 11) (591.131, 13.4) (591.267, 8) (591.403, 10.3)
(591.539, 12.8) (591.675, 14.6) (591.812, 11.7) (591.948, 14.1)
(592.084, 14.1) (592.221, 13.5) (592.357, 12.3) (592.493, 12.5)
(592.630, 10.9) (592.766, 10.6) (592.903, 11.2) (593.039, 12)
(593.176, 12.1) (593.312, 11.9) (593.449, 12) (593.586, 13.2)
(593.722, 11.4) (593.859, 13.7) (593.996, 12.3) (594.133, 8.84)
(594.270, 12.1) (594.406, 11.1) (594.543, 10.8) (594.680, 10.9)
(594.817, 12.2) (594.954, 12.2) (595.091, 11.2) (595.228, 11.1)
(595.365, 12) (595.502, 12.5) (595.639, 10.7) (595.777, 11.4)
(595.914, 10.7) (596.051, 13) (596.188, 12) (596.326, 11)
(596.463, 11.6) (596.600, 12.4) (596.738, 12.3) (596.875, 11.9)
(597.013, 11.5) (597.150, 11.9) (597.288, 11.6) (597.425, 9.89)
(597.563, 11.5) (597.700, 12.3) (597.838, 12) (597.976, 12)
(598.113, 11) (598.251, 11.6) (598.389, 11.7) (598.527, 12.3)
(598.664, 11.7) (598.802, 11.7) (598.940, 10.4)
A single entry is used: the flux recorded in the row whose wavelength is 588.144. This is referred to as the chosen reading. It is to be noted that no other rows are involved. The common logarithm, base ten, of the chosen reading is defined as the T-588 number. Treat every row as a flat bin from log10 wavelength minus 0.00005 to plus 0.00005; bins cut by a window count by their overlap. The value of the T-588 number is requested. 1.07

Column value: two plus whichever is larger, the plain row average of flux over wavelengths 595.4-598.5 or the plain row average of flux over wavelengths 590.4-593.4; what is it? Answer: 13.9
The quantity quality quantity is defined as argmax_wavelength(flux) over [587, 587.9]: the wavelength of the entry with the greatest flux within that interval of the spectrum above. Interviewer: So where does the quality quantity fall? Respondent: 587.197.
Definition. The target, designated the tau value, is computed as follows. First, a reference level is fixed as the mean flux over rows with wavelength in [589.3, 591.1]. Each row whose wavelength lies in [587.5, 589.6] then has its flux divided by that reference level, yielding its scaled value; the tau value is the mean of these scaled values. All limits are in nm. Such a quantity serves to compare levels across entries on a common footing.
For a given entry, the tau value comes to 1.00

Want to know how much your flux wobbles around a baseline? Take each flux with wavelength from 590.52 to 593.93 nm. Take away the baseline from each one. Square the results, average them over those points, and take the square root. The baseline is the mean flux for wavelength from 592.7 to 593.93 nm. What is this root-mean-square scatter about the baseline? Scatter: 1.4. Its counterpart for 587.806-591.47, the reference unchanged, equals 1.9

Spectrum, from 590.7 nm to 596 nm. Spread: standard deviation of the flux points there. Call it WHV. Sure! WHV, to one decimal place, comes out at 1.3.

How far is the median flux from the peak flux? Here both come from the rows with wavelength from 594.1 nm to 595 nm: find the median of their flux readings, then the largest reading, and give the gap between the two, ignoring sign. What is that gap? 1.1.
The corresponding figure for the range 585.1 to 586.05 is 1.7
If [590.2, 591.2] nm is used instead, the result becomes 2.1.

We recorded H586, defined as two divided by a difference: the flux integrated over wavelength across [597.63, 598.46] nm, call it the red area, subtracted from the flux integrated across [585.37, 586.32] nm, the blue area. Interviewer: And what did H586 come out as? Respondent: 1.2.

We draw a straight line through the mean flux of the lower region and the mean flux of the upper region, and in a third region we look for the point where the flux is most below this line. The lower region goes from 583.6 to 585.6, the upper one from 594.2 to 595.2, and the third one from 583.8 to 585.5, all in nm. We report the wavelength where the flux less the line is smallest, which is 585.307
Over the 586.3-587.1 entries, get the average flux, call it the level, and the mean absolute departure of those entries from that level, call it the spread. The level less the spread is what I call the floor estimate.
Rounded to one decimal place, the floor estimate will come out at 11.3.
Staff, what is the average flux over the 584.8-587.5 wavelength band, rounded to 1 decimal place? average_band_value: 12.1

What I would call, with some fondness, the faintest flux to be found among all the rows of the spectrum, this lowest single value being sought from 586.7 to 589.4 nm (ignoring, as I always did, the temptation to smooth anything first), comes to 8.08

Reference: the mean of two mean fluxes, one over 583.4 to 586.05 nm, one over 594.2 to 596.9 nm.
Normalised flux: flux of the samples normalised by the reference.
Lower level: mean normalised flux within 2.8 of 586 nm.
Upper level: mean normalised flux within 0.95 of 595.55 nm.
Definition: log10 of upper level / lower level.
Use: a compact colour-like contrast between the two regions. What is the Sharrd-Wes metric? -0.014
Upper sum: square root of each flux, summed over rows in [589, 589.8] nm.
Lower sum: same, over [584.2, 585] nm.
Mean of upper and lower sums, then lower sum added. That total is 40.6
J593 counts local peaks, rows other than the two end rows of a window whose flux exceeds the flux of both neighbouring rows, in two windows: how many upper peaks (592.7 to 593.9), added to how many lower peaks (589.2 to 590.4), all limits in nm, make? 3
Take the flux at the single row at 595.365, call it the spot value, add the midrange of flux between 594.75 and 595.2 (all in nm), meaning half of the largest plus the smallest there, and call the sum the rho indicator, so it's 23.7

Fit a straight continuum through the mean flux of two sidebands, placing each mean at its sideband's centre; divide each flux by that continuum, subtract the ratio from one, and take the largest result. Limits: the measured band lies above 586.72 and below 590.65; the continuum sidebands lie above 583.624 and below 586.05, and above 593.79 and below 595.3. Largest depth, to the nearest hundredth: 0.32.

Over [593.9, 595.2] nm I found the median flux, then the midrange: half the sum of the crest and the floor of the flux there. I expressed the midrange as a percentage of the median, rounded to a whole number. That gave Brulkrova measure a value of 94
